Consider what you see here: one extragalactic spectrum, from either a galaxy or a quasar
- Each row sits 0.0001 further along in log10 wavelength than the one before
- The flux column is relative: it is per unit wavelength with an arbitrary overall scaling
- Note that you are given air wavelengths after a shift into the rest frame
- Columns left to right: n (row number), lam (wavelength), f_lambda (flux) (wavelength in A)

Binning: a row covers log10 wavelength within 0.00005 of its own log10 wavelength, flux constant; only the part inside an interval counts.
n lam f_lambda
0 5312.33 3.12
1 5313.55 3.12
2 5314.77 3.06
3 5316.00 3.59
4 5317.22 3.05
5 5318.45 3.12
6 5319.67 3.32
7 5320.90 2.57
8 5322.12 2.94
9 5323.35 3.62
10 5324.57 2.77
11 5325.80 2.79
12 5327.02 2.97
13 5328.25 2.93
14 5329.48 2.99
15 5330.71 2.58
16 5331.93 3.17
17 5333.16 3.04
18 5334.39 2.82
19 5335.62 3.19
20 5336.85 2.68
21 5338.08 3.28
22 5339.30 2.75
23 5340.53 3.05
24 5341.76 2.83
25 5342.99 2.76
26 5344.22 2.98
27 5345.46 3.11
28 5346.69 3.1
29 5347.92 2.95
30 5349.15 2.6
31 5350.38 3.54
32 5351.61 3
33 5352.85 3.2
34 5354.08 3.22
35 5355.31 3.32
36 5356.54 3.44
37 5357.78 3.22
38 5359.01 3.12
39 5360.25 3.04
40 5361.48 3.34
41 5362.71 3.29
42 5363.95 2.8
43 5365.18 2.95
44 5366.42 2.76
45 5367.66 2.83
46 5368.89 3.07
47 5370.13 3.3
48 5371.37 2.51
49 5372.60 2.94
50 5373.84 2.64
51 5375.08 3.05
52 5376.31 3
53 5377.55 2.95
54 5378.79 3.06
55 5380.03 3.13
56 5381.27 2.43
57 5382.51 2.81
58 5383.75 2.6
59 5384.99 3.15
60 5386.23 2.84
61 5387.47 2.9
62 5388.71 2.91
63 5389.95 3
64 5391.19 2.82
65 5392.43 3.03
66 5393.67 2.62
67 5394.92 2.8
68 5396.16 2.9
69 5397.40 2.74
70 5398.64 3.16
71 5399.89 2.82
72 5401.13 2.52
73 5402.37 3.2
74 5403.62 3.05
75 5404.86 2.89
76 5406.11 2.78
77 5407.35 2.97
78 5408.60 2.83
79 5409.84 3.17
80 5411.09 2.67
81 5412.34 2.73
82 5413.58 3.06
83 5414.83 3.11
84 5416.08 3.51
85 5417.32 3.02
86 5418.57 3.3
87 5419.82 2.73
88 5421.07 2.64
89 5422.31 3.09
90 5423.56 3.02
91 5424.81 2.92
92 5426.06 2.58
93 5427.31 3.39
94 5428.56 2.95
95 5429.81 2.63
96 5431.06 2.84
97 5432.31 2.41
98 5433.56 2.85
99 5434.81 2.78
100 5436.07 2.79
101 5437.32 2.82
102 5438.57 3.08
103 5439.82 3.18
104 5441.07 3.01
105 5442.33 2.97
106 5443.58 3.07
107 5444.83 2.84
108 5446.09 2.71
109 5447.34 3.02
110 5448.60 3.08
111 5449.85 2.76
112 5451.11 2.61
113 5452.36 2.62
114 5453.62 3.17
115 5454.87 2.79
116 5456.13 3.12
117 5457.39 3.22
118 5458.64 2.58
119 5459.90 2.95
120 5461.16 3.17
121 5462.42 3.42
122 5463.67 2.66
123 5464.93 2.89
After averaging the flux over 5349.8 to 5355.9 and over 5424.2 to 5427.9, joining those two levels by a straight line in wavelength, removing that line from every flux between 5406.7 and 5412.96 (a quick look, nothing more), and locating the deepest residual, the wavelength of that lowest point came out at 5411.09 A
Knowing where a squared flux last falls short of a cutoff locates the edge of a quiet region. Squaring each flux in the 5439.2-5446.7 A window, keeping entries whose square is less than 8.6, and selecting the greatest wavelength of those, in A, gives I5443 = 5446.09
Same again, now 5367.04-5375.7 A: 5373.84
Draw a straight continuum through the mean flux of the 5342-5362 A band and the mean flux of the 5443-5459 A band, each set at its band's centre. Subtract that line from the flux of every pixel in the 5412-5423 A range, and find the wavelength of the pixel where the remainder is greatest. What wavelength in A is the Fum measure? 5416.08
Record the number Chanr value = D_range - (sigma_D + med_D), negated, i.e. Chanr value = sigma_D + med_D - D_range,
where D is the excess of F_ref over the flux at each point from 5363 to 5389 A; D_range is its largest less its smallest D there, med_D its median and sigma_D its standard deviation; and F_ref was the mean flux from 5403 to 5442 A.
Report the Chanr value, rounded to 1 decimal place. -0.6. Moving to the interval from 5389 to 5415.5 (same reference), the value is -0.5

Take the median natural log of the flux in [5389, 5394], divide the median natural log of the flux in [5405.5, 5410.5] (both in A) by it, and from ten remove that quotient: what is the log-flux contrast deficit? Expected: 9.00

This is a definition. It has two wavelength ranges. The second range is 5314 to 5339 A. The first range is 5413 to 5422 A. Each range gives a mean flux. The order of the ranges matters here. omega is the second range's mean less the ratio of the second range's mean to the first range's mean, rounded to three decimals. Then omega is 2.033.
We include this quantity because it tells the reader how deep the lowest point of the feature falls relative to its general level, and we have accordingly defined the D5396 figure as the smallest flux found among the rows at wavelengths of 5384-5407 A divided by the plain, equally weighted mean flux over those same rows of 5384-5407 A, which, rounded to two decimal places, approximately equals 0.87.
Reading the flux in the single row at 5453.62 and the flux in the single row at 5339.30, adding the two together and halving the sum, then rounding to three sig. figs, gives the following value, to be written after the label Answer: 2.96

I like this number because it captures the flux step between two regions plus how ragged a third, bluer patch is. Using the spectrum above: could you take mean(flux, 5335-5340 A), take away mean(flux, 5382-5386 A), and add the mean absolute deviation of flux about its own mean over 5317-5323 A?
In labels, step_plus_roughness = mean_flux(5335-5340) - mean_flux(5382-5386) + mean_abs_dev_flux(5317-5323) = 0.32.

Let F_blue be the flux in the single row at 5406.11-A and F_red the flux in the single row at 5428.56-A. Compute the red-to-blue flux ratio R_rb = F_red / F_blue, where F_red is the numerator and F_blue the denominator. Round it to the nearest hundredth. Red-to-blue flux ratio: 1.06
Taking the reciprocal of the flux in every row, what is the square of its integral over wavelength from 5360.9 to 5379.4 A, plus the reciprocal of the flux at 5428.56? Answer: 40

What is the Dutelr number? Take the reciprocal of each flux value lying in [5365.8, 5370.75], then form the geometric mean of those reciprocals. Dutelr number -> 0.335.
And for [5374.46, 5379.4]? 0.332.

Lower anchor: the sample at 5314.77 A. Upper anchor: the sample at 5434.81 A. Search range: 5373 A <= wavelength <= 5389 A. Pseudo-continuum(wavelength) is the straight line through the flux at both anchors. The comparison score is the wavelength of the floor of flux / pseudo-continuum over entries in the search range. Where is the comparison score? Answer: 5381.27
